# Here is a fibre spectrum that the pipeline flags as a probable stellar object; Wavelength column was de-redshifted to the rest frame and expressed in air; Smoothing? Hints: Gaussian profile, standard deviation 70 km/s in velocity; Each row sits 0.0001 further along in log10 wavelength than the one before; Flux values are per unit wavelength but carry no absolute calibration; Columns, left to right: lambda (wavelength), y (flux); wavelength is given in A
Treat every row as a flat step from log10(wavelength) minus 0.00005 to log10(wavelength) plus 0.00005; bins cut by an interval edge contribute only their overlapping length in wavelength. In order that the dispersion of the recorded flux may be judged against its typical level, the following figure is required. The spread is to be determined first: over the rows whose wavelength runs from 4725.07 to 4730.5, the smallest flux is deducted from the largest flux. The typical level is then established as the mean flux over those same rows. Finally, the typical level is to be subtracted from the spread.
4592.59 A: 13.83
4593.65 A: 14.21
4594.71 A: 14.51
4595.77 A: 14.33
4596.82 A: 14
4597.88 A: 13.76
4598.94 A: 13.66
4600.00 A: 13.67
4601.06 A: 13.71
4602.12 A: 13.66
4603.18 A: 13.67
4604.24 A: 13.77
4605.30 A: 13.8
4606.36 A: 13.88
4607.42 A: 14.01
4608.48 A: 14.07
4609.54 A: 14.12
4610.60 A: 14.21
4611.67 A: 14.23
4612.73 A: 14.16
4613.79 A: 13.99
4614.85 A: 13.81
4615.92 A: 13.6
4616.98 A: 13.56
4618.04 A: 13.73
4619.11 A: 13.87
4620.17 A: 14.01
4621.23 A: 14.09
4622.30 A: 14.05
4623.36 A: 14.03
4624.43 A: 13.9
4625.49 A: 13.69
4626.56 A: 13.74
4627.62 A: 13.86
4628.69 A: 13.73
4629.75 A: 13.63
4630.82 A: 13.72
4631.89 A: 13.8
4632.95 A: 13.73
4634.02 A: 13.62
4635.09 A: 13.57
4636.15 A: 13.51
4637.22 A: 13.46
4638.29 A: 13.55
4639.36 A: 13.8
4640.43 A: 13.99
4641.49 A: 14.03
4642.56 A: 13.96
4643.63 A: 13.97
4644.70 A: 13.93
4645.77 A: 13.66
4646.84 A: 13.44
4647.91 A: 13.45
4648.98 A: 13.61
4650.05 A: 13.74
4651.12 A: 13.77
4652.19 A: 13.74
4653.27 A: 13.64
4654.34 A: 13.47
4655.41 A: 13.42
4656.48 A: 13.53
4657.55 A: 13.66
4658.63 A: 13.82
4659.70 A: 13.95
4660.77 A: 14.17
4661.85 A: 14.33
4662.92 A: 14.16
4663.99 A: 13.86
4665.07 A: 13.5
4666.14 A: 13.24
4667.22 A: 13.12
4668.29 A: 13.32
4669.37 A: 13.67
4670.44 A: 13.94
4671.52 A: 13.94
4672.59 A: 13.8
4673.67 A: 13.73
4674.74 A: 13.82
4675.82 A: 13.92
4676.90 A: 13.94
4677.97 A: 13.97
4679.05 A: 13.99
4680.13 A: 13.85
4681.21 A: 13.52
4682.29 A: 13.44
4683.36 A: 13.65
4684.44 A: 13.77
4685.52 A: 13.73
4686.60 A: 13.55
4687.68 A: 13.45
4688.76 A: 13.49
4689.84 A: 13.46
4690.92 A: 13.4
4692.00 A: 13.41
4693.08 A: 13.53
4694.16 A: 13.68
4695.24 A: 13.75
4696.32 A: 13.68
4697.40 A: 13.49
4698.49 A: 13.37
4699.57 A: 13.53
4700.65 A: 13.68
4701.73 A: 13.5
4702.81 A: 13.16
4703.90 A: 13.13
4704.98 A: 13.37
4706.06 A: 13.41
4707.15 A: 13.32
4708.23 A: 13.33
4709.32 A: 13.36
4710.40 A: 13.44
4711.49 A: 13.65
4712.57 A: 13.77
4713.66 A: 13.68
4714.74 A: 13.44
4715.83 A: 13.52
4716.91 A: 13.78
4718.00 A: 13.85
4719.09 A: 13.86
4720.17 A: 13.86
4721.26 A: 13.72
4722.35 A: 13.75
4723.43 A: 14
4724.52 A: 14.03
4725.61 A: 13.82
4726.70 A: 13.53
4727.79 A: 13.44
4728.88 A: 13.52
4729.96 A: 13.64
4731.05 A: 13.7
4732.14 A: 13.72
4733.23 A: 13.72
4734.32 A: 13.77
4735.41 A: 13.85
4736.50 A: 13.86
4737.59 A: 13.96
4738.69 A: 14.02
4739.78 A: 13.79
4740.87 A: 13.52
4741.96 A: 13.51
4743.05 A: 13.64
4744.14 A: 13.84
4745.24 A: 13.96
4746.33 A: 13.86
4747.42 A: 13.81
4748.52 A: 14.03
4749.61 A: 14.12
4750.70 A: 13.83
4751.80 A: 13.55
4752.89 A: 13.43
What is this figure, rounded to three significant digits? -13.2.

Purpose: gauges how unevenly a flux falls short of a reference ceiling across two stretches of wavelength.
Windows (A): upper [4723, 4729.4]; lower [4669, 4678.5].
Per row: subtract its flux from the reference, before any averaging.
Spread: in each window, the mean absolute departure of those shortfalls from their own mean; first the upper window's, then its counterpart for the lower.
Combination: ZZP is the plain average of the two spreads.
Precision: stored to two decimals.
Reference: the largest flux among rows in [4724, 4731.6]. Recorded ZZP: 0.16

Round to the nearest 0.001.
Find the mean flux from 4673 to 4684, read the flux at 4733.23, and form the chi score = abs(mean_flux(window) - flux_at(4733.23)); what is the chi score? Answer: 0.063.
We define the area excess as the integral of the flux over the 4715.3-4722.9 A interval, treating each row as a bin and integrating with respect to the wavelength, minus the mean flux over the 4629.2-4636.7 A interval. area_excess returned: 91.0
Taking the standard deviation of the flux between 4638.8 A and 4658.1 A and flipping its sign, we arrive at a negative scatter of -0.20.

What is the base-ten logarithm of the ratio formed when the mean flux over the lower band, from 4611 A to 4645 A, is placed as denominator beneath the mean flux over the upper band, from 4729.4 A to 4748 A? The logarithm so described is -0.0015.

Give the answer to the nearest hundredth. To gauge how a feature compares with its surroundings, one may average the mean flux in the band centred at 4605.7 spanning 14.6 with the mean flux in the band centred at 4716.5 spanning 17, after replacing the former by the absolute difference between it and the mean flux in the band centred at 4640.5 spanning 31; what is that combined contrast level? 6.95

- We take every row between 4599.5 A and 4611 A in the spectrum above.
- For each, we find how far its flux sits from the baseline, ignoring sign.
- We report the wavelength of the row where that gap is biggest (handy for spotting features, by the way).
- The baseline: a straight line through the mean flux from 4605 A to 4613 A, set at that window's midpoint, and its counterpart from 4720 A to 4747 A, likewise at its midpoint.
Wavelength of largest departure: 4602.12 A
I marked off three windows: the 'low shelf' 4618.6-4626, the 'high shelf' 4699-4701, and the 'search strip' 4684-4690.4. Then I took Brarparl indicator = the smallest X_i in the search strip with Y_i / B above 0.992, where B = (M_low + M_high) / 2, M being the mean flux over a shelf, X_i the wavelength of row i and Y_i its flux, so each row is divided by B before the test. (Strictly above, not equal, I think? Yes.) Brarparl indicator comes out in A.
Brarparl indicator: 4684.44 A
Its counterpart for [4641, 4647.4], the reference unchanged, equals 4641.49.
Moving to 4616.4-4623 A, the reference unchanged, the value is 4618.04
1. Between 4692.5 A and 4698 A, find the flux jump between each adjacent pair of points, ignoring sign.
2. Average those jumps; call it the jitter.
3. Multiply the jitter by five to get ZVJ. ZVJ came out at 0.60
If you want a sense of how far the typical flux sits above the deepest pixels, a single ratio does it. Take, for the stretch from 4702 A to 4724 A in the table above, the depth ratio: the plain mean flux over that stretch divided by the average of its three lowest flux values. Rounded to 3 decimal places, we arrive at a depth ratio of 1.028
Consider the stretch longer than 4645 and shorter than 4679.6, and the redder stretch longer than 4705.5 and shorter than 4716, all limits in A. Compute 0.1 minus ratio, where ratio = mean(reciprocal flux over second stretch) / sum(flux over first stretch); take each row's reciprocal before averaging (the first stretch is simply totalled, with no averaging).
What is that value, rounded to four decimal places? 0.0998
